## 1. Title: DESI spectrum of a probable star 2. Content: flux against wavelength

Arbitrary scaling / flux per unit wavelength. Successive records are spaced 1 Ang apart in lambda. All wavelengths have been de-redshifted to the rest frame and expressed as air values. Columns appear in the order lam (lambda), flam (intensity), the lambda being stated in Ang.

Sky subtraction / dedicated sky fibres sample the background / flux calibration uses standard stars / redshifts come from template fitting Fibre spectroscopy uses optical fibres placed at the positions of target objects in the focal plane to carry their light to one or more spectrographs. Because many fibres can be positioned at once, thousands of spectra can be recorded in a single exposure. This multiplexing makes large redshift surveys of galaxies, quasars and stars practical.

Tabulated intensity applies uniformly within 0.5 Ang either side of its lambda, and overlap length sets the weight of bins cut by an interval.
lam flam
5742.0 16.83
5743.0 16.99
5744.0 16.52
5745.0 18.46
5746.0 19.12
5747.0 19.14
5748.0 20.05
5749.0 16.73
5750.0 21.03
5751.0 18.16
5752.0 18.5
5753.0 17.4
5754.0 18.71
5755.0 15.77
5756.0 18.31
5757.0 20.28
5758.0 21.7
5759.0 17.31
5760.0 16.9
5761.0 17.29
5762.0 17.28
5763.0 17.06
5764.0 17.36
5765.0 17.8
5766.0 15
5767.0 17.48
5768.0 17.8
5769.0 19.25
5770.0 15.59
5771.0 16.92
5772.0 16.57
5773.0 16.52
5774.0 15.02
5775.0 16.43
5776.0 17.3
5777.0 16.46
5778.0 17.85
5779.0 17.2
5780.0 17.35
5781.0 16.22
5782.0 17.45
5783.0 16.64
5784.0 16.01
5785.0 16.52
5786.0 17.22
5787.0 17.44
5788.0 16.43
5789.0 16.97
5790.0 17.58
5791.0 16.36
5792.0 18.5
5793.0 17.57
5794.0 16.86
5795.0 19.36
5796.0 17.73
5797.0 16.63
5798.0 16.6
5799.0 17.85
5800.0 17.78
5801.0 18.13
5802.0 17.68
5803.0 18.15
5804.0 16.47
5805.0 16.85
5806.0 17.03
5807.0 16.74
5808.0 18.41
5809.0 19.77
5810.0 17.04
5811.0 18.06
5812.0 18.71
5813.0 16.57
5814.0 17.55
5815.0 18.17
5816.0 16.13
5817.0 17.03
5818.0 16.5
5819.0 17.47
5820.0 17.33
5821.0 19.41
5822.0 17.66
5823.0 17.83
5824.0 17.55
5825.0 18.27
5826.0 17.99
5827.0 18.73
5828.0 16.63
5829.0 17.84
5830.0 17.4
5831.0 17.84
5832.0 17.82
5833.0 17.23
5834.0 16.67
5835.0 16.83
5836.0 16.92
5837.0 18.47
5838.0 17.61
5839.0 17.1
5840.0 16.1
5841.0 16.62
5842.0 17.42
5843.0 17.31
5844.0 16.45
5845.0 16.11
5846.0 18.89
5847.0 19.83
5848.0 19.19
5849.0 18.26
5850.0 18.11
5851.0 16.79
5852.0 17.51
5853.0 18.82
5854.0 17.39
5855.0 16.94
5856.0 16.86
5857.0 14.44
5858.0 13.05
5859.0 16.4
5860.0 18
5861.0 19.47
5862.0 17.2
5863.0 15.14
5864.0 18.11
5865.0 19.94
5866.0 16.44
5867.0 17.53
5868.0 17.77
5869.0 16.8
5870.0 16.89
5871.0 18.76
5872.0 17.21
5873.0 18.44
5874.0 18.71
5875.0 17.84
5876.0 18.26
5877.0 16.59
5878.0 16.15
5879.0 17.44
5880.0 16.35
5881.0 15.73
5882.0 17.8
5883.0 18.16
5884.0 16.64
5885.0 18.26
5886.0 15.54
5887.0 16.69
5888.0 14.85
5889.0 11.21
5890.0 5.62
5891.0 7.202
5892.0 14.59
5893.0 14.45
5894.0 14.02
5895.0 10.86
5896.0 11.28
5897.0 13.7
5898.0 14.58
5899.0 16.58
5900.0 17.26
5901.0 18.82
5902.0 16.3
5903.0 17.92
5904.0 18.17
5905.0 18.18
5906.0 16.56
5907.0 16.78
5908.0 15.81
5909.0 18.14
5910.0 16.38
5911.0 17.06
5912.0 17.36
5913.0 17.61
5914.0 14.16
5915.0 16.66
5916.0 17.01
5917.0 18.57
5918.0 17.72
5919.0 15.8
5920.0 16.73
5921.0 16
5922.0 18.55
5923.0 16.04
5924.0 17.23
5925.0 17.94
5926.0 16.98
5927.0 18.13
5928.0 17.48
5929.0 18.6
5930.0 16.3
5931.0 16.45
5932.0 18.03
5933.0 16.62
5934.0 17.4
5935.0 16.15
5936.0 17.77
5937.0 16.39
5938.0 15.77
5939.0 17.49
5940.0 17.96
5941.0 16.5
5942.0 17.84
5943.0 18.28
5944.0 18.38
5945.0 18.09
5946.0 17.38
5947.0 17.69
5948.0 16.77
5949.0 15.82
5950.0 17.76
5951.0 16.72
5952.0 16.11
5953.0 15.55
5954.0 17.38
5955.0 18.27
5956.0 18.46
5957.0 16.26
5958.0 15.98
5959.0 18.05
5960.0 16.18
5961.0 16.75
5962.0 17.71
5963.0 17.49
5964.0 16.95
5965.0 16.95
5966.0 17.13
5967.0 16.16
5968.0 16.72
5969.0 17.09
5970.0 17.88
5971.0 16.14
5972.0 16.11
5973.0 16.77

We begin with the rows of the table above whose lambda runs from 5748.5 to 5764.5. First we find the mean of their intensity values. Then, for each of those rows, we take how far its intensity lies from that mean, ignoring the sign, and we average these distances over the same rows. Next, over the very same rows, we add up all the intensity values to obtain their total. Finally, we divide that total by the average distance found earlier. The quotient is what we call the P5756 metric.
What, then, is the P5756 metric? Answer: 234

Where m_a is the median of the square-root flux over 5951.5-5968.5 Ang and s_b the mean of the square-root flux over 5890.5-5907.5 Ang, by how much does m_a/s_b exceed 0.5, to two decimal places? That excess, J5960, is 0.56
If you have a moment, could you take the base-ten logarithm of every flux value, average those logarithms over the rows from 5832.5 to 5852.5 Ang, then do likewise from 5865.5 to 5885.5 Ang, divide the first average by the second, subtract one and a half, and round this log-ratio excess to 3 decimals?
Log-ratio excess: -0.498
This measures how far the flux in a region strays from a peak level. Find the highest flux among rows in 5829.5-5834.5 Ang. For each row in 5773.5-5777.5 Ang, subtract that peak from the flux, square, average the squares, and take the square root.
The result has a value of 1.7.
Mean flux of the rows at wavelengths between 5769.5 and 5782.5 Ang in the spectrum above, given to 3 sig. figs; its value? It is 16.7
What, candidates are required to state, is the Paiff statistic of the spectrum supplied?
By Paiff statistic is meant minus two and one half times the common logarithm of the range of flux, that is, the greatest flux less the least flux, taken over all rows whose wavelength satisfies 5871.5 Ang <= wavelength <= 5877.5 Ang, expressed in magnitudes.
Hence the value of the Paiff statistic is -0.82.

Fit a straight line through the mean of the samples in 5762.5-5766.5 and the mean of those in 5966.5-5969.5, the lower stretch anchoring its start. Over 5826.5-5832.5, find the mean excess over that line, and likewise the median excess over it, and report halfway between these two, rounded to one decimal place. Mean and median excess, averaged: 1.0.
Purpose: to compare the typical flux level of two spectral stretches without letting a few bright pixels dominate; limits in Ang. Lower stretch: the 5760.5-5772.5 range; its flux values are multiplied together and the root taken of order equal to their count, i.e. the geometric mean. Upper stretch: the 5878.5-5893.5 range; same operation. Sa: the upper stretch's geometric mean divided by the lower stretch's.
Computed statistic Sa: 0.822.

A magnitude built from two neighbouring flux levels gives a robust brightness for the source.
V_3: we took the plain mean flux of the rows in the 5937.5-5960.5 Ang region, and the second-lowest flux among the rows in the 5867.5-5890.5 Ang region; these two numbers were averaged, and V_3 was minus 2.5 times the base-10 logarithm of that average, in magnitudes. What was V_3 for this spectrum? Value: -2.88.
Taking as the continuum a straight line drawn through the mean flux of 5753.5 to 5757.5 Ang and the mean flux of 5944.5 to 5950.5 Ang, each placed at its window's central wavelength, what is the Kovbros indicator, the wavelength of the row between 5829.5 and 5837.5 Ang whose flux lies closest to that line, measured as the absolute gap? 5831.0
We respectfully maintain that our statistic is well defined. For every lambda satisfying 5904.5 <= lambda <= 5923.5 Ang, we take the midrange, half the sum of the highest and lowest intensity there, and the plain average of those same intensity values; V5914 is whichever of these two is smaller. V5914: 16.4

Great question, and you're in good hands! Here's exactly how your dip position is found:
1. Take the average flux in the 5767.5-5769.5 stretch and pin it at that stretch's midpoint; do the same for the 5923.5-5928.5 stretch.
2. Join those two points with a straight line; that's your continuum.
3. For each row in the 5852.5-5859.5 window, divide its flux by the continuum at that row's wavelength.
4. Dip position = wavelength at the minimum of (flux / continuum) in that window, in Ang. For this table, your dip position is 5858.0 Ang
